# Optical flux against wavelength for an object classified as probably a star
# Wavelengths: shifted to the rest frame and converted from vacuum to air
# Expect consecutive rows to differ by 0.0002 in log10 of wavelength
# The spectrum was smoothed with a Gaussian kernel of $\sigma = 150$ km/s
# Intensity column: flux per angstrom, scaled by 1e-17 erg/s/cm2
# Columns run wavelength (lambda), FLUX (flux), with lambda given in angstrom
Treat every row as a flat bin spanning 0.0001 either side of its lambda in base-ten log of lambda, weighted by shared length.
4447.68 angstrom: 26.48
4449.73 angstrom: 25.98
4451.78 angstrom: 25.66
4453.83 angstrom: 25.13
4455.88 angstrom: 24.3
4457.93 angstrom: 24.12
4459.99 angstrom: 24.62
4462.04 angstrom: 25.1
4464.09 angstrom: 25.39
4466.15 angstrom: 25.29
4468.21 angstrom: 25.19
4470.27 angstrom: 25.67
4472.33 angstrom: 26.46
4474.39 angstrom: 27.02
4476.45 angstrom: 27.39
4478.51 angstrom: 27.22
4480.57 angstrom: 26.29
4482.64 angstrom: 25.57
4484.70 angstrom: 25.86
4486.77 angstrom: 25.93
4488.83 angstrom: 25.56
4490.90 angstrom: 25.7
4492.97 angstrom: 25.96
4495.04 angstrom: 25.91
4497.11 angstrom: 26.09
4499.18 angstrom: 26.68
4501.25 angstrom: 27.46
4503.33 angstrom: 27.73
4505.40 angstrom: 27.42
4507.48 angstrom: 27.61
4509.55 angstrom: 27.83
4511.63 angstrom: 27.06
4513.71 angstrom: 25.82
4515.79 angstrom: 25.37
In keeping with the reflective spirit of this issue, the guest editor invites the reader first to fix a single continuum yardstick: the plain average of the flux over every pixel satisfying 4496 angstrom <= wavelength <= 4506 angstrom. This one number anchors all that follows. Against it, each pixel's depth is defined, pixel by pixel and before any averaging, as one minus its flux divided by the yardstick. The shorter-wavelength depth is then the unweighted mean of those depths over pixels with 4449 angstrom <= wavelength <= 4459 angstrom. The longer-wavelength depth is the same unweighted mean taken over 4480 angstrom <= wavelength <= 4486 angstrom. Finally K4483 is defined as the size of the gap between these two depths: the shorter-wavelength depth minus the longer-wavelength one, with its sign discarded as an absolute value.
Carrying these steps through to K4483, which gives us 0.032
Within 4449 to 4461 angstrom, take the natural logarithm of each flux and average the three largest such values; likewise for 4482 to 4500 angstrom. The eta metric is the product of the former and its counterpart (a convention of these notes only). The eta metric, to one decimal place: 10.6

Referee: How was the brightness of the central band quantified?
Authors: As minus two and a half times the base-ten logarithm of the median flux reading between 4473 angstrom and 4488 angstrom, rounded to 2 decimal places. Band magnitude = -3.55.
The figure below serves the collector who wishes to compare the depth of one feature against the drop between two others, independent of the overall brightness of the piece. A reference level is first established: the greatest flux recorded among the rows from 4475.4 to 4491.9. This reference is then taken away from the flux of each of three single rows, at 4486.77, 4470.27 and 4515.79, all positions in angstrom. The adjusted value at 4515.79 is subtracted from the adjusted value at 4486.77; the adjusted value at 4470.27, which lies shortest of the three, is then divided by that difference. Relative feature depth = -3.1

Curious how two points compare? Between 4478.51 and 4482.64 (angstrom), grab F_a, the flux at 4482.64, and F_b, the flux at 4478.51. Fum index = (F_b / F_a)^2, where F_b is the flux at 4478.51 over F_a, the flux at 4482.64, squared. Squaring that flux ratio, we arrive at 1.13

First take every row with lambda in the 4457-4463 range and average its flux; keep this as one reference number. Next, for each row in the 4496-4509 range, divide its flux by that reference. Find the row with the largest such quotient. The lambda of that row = 4503.33 angstrom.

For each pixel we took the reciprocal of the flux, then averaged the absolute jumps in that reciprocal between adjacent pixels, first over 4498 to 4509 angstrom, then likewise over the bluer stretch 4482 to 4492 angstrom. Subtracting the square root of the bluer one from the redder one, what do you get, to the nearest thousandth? -0.018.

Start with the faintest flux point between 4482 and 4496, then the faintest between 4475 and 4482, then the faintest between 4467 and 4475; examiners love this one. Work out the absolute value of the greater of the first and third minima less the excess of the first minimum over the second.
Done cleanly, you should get 26.3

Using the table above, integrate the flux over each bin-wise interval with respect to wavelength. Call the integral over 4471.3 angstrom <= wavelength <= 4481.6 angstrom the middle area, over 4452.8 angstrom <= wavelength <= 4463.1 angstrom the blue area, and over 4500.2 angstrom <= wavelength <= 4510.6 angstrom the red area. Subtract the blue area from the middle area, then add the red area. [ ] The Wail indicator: 310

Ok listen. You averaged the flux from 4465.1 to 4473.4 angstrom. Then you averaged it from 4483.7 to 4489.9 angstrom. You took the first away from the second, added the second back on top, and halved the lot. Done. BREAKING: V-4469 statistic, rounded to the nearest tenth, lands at 13.0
